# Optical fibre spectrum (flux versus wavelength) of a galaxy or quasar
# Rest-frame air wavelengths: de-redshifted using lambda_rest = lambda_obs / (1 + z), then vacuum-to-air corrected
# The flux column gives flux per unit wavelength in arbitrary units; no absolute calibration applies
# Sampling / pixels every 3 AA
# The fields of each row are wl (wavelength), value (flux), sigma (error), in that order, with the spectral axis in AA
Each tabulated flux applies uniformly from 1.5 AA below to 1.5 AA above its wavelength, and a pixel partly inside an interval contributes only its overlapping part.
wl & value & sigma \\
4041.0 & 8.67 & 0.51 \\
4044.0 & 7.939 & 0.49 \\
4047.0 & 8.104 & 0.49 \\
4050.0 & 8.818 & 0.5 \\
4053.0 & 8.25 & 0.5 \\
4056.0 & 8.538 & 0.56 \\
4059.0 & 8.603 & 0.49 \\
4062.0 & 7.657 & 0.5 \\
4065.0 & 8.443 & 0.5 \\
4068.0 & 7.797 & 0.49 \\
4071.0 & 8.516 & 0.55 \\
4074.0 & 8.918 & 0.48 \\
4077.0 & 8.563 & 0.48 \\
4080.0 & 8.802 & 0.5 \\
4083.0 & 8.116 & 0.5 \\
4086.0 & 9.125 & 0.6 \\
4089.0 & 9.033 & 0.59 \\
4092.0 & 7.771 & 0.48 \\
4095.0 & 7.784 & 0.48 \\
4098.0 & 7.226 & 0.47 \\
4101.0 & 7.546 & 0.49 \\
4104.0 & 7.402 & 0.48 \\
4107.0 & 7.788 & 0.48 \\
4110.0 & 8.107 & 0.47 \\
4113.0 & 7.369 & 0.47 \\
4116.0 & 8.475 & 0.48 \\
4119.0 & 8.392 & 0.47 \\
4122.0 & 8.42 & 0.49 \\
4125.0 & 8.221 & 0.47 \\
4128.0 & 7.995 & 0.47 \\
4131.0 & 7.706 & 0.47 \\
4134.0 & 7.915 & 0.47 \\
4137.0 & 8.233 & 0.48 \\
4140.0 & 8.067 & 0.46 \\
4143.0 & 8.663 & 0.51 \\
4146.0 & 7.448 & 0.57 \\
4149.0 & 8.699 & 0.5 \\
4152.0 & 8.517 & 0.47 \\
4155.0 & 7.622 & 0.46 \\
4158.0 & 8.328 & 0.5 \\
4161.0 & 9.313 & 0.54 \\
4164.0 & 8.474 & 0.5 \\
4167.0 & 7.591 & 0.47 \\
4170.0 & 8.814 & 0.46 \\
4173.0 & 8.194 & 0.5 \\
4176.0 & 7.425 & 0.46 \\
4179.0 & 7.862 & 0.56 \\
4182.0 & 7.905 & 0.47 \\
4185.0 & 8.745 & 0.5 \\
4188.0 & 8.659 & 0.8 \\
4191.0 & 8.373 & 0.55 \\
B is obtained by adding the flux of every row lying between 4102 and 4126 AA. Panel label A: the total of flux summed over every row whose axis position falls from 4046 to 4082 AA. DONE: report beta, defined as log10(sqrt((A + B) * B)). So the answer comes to 2.01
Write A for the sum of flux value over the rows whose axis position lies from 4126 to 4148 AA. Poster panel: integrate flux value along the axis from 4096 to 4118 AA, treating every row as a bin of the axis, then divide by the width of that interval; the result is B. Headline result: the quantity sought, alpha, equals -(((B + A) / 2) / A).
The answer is -0.569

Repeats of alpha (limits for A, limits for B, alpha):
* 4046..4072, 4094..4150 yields -0.553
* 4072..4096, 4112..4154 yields -0.560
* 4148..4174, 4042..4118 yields -0.554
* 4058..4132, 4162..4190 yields -0.520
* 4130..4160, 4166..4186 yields -0.550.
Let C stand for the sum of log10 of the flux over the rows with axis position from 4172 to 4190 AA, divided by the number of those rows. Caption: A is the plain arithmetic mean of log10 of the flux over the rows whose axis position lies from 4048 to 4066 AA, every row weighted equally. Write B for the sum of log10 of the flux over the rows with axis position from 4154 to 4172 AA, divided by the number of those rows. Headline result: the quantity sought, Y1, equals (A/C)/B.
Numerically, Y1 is 1.10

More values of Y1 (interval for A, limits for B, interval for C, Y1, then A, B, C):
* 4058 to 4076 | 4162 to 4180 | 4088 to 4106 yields 1.14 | 0.920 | 0.906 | 0.891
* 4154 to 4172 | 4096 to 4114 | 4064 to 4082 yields 1.13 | 0.921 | 0.879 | 0.929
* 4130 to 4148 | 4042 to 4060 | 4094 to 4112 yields 1.11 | 0.903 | 0.923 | 0.883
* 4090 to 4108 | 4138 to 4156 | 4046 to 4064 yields 1.05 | 0.880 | 0.911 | 0.920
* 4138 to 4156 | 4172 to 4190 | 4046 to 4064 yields 1.09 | 0.911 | 0.909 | 0.920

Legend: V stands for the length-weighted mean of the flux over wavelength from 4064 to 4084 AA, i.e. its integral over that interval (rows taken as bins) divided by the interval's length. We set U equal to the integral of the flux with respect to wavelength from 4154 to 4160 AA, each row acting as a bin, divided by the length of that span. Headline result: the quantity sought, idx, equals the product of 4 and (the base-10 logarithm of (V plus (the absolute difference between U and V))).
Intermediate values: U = 8.12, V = 8.46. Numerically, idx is 3.78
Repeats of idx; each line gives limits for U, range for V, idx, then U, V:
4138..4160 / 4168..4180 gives 3.66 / 8.22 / 8.06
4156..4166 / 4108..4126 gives 3.74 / 8.60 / 8.15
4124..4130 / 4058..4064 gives 3.65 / 8.07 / 8.12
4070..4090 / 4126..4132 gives 3.76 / 8.72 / 7.89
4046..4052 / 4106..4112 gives 3.71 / 8.47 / 7.91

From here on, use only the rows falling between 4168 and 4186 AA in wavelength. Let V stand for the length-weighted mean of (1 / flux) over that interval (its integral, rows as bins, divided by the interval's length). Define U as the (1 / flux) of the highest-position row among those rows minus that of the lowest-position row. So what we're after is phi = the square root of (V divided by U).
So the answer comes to 11.7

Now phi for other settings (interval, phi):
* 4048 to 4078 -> 5.9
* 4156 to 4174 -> 7.8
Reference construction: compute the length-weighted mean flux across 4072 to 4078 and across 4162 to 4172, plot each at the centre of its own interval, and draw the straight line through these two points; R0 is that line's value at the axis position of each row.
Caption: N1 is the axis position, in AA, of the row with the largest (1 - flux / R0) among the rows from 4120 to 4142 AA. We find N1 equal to 4131.0 AA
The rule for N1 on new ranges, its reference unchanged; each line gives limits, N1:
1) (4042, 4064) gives 4062.0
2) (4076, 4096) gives 4092.0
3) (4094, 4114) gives 4098.0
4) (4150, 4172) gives 4155.0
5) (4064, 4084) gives 4068.0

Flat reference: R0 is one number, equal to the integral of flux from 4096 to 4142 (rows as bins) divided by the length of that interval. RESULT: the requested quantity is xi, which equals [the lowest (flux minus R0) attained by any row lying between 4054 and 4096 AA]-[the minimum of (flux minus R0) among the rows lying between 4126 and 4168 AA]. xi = 0.21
